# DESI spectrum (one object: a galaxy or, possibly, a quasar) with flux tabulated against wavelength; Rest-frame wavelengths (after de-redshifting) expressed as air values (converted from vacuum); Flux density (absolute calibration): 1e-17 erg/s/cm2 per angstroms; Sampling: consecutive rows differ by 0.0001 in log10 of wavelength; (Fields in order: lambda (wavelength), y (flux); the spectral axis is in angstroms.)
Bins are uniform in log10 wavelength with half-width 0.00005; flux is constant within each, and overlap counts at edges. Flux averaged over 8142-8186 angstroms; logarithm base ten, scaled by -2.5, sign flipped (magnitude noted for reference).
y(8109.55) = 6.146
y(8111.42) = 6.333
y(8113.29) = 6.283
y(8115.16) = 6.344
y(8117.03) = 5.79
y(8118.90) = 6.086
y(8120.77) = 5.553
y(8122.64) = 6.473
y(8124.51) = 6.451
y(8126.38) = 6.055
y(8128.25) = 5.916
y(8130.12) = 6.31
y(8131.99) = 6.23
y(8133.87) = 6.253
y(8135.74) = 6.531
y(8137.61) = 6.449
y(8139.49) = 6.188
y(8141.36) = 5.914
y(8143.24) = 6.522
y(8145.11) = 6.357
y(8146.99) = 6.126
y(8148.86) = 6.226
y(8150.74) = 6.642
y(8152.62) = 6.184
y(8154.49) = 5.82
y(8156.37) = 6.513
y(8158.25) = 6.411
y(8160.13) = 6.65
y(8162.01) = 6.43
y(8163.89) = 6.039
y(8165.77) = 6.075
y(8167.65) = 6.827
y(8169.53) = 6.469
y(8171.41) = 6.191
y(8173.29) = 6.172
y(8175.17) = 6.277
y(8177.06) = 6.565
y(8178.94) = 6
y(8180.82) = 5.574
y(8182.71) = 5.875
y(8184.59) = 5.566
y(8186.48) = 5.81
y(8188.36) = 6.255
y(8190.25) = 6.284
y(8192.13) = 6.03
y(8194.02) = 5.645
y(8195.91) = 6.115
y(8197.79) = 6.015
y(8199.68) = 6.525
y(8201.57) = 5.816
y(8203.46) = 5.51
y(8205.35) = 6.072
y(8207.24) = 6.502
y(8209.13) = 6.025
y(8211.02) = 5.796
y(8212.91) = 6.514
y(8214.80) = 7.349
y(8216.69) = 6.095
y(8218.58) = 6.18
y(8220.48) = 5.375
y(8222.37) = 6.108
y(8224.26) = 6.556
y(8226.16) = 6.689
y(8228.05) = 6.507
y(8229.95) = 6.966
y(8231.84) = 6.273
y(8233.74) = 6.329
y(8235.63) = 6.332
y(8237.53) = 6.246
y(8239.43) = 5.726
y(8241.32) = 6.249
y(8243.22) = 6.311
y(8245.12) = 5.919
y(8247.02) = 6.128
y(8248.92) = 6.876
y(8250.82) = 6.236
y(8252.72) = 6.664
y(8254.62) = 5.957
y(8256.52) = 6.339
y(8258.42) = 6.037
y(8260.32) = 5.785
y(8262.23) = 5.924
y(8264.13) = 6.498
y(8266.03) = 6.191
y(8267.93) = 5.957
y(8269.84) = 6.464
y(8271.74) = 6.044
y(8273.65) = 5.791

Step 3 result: 1.99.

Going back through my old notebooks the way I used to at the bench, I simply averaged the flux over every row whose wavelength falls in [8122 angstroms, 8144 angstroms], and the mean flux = 6.27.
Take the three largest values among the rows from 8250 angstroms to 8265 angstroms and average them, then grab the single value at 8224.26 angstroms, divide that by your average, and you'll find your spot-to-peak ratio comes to 1.01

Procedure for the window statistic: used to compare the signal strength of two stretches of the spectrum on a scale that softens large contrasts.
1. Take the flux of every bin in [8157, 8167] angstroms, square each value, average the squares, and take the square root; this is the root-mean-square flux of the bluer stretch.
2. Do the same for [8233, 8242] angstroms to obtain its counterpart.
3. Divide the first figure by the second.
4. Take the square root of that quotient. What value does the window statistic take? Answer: 1.012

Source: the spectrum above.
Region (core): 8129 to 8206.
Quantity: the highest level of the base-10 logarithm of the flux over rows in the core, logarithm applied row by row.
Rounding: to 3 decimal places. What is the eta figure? 0.834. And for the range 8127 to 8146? 0.815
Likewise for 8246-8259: 0.837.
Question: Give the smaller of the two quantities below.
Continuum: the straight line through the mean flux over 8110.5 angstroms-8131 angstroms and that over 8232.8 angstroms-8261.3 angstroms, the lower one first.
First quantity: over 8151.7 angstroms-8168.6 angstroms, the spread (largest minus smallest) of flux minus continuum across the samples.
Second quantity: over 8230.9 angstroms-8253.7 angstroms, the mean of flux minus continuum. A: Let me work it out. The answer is 0.07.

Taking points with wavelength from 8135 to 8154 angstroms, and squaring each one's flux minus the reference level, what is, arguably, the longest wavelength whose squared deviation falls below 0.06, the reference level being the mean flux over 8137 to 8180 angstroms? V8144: 8152.62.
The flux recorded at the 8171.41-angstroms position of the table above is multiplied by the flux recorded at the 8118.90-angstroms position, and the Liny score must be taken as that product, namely 38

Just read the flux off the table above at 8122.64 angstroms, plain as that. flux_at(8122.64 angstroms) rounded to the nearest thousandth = 6.473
